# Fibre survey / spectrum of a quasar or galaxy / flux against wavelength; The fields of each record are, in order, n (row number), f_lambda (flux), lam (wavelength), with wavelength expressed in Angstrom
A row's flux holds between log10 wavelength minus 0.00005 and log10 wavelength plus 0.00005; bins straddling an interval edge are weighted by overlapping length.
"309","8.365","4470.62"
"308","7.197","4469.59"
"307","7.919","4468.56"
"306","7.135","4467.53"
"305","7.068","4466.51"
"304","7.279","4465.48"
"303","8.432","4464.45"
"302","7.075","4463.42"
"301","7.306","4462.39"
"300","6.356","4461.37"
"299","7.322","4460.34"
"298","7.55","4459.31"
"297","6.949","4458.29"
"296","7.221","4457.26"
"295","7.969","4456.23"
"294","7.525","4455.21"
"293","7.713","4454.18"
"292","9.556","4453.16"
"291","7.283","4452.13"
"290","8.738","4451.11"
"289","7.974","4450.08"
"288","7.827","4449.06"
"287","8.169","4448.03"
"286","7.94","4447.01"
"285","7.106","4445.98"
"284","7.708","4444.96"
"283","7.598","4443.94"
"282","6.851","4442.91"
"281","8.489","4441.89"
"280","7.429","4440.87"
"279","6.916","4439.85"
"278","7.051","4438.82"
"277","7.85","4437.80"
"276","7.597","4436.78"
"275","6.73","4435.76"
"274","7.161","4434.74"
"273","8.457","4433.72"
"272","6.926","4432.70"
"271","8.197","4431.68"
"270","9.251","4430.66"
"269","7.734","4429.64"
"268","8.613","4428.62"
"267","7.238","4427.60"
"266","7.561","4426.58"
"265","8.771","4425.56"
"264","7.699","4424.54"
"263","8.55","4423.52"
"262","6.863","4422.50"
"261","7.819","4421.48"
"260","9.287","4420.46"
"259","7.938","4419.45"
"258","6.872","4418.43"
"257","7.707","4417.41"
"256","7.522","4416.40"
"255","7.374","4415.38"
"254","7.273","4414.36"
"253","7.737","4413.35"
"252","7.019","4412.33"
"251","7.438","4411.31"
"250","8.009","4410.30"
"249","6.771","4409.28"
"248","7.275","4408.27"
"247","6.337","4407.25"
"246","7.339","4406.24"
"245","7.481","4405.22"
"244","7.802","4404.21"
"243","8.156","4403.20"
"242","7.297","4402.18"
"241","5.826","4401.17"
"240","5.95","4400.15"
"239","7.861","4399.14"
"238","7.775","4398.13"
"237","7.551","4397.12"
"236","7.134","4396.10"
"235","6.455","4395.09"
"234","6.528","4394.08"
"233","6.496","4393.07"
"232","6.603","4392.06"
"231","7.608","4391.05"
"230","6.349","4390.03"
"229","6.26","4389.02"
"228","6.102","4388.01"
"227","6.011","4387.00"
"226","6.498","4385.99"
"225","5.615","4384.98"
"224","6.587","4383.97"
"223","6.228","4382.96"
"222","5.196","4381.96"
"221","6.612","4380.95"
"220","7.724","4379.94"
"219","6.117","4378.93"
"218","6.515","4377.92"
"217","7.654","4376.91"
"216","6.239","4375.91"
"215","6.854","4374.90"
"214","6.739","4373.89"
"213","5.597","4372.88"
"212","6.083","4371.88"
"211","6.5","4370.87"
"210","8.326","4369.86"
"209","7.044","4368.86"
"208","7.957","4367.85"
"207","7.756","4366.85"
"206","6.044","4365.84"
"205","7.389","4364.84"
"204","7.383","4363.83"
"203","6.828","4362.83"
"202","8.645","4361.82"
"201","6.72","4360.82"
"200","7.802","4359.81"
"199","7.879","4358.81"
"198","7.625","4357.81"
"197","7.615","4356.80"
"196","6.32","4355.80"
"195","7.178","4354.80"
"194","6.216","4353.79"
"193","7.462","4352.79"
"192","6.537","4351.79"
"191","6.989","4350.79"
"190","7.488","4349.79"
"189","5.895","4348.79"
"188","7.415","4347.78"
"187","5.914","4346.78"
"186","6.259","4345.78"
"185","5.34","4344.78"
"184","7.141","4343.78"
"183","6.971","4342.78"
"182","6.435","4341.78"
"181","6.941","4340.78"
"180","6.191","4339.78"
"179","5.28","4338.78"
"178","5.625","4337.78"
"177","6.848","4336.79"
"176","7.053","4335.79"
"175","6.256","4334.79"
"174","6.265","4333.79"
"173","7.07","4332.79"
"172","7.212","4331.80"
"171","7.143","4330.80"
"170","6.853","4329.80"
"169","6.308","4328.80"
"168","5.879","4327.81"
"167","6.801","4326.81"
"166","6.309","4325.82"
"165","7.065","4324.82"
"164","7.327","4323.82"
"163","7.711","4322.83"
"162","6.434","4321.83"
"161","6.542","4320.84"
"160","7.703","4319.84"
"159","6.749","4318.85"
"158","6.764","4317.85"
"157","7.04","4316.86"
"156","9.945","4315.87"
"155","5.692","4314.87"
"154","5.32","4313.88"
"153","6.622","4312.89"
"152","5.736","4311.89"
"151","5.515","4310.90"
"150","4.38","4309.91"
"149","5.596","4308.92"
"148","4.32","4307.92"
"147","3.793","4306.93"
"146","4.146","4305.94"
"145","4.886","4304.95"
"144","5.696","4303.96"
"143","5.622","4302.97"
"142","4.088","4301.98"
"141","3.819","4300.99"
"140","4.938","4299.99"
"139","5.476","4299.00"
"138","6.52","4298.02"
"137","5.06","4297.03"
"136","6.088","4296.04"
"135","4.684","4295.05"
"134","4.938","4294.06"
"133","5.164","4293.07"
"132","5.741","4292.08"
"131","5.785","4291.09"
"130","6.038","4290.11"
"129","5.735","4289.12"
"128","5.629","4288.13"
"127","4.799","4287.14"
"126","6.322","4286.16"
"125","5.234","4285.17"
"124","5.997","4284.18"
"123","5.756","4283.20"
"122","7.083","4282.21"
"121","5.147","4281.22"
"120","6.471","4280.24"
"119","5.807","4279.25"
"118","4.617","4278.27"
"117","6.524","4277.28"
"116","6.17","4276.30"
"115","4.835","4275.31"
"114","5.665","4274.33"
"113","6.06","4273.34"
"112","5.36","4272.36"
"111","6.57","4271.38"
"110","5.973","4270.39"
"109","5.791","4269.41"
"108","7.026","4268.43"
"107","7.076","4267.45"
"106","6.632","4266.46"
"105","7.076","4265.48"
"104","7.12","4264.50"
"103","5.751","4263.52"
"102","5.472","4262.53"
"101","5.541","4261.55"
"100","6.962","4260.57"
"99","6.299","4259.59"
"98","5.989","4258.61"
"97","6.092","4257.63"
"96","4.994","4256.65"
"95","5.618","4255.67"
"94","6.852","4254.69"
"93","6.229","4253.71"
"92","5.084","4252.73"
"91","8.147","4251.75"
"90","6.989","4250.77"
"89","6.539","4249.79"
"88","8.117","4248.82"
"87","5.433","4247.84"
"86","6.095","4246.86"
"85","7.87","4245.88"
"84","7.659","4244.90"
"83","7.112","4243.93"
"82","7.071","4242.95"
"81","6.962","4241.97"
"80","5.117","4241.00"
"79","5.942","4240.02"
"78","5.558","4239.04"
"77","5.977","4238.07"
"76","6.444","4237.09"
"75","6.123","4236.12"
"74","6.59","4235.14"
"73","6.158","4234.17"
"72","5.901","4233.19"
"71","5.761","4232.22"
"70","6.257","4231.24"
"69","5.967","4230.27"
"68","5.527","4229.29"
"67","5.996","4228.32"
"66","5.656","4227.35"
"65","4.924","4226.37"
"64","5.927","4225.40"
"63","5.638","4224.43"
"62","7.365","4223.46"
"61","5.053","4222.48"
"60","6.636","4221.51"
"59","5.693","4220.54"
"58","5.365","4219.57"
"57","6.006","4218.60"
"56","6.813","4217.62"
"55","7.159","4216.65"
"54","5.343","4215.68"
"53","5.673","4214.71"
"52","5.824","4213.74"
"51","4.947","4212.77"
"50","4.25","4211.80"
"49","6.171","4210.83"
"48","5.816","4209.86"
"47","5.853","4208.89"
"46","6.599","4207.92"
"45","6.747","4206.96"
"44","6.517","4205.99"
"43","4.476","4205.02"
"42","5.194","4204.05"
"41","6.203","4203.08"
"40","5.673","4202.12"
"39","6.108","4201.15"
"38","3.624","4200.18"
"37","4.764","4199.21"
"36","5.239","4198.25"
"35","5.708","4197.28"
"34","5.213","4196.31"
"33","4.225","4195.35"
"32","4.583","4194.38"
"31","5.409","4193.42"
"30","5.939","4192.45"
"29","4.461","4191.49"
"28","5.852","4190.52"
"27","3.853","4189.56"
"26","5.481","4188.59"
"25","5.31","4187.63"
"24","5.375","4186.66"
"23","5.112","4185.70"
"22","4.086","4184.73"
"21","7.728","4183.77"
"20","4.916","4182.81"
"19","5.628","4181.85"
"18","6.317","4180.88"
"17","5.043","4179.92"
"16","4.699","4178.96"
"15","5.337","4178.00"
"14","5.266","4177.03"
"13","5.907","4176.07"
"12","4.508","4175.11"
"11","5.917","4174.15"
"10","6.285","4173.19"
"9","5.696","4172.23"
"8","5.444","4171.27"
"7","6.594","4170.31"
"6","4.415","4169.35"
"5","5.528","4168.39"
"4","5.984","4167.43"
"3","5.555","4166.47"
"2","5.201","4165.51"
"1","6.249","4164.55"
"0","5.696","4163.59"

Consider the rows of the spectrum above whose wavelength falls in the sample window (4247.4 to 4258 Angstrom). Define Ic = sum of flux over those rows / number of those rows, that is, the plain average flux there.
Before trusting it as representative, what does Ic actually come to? 6.4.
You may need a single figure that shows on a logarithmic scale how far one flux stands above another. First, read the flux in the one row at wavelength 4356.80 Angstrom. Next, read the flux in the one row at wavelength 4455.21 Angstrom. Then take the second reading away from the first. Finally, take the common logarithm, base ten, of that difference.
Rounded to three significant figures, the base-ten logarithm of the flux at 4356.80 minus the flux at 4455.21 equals -1.05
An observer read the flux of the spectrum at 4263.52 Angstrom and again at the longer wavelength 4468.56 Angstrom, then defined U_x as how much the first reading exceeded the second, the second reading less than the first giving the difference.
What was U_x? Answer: -2.2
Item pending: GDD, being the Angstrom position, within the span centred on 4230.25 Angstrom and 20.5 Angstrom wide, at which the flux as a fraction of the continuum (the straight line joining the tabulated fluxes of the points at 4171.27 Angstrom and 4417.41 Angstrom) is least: 4226.37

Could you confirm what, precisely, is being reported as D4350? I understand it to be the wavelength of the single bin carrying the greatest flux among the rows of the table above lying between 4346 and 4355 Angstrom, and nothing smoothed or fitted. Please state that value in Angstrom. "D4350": 4349.79 Angstrom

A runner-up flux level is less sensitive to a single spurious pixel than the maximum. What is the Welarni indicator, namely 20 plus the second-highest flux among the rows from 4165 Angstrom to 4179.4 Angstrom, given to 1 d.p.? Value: 26.3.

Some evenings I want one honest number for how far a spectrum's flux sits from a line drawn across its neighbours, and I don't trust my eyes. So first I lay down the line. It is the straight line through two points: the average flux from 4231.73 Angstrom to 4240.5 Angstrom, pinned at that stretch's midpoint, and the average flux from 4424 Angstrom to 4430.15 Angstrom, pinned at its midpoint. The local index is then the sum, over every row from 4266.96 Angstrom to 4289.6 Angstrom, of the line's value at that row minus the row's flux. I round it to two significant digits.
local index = 13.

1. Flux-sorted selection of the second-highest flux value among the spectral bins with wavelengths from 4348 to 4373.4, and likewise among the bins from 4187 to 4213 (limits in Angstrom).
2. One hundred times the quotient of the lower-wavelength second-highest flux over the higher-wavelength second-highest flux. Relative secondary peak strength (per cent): 79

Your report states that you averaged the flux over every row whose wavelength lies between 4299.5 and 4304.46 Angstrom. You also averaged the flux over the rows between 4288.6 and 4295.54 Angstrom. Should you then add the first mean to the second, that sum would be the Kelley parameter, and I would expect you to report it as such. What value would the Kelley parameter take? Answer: 10.3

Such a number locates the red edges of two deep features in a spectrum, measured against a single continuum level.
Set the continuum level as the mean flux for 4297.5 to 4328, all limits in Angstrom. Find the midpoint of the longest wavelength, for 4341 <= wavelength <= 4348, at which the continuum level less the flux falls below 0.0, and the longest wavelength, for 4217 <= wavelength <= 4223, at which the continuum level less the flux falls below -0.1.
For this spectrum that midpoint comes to 4284.6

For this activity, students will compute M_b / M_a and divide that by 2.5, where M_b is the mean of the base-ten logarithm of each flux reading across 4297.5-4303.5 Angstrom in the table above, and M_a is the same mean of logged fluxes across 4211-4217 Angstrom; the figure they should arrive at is 0.379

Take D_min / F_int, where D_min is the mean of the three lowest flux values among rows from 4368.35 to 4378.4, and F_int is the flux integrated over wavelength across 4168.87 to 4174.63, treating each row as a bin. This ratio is 0.181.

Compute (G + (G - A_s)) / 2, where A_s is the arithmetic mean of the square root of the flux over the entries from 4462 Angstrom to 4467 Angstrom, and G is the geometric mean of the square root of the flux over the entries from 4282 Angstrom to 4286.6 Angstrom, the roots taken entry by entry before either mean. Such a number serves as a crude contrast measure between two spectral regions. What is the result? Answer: 1.10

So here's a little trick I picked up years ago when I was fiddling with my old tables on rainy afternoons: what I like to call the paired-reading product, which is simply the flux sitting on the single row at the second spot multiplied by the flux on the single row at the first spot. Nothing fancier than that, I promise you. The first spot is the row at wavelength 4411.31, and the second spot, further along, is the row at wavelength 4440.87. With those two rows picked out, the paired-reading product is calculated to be 55.3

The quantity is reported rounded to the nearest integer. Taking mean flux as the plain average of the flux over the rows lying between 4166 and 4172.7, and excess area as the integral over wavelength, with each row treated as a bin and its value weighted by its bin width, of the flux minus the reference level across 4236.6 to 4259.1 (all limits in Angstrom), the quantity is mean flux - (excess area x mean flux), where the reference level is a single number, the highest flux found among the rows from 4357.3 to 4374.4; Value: 285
